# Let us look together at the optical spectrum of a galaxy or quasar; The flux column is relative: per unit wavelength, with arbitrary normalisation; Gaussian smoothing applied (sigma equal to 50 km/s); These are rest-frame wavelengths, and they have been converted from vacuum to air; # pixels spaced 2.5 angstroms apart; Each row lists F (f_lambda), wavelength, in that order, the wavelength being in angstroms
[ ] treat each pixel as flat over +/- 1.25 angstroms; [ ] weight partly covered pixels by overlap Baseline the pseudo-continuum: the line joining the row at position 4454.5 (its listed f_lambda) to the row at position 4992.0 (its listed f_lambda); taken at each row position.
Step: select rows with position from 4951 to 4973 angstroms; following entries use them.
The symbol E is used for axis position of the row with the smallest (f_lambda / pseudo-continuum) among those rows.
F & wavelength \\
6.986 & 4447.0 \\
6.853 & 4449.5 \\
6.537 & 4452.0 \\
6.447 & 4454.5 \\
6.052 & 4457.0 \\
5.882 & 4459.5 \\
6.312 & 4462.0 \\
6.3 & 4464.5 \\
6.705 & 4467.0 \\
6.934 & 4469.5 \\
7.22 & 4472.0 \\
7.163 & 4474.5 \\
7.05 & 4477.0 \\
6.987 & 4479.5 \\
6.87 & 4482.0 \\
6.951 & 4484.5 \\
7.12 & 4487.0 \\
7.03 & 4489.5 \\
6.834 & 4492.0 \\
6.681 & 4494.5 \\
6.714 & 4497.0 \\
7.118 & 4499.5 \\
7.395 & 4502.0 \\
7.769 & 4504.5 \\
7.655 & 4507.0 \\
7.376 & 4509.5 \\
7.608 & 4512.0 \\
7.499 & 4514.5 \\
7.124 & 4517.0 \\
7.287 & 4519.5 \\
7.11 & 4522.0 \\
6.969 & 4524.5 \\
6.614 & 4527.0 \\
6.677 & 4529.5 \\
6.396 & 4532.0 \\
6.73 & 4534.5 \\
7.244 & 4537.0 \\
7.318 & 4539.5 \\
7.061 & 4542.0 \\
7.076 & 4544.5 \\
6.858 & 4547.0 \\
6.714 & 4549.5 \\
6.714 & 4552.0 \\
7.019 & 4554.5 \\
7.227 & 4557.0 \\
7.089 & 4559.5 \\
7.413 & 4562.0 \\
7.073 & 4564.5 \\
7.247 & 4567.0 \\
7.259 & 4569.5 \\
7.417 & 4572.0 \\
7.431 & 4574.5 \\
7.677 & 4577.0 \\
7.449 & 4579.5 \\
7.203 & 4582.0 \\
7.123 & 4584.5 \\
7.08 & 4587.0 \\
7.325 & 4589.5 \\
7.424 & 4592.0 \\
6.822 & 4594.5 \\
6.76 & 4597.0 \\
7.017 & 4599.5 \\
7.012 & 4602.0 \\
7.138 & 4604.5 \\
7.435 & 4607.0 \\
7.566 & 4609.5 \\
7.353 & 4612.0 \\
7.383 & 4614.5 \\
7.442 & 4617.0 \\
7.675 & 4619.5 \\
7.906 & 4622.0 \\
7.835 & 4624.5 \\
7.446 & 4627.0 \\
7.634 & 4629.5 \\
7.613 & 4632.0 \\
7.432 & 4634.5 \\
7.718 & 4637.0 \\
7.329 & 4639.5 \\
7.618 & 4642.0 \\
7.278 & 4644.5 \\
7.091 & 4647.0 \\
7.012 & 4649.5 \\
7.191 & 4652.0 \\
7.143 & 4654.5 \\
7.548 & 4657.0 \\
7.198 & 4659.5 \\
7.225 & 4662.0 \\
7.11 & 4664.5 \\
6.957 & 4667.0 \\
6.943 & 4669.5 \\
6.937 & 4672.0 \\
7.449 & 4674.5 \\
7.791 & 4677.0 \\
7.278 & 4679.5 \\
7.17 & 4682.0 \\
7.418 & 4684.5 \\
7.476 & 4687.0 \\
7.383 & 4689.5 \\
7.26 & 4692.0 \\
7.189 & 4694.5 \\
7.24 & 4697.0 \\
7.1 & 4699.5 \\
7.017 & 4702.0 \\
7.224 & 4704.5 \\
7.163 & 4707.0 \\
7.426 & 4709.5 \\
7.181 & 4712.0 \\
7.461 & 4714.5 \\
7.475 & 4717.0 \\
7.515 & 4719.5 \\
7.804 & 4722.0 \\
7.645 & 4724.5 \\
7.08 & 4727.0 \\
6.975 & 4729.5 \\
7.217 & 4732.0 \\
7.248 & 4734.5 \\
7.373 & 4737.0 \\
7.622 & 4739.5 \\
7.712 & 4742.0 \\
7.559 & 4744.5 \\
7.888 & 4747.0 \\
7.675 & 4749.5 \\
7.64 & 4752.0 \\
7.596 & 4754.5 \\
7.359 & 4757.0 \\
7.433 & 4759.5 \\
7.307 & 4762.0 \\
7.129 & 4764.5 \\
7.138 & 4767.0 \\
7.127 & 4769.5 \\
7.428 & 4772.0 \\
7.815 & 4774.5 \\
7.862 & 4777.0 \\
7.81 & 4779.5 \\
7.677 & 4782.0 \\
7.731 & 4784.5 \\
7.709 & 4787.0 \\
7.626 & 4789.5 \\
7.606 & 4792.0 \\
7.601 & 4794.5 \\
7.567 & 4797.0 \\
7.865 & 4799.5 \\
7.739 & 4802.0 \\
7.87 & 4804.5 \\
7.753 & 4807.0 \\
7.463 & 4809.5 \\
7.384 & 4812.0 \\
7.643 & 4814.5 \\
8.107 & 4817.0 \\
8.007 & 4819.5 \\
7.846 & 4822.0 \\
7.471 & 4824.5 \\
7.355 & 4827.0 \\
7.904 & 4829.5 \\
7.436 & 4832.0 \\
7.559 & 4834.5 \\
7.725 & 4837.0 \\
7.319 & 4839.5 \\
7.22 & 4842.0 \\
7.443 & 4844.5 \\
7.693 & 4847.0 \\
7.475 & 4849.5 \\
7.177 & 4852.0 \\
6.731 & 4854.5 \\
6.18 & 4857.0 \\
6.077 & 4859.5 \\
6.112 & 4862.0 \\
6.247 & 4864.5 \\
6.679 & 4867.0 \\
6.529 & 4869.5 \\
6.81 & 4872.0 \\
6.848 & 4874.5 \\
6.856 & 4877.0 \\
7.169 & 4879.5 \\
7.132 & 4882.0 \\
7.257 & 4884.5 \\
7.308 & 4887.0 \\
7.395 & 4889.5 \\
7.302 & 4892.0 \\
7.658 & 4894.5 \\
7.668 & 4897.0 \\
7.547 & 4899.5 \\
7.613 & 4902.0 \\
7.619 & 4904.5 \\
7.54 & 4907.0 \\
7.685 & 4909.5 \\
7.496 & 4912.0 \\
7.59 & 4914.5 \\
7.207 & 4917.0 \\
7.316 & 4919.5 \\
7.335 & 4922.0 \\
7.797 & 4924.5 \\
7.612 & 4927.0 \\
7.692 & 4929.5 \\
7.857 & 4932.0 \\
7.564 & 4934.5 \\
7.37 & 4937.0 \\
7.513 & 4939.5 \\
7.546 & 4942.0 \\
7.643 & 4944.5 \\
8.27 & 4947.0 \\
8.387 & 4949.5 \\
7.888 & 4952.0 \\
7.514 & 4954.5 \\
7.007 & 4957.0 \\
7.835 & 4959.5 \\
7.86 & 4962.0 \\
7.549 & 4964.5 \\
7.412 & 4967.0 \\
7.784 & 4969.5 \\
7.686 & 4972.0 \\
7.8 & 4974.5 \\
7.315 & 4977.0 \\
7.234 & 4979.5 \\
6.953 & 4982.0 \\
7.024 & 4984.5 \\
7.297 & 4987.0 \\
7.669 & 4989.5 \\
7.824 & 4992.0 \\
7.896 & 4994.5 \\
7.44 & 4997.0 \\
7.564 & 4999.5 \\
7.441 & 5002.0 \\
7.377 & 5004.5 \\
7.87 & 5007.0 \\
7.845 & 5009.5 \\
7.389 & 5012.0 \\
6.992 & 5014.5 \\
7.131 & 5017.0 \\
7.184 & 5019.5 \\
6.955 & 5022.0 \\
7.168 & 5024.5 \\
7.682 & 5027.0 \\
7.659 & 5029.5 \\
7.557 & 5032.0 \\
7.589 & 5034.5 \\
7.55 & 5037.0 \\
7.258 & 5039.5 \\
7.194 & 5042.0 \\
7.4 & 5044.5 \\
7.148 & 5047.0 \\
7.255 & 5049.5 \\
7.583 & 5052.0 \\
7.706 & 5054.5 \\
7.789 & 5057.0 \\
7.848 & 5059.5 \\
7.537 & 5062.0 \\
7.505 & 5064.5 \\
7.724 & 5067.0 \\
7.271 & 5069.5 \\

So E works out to 4957.0 angstroms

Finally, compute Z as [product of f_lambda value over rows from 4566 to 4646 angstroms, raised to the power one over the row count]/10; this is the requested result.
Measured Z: 0.737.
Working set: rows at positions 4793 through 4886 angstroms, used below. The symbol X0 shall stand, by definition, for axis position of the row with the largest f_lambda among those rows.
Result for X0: 4817.0 angstroms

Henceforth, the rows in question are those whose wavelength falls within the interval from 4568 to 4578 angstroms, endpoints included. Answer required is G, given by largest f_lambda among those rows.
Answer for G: 7.677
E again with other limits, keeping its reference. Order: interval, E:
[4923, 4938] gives 4937.0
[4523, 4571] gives 4532.0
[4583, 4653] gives 4597.0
